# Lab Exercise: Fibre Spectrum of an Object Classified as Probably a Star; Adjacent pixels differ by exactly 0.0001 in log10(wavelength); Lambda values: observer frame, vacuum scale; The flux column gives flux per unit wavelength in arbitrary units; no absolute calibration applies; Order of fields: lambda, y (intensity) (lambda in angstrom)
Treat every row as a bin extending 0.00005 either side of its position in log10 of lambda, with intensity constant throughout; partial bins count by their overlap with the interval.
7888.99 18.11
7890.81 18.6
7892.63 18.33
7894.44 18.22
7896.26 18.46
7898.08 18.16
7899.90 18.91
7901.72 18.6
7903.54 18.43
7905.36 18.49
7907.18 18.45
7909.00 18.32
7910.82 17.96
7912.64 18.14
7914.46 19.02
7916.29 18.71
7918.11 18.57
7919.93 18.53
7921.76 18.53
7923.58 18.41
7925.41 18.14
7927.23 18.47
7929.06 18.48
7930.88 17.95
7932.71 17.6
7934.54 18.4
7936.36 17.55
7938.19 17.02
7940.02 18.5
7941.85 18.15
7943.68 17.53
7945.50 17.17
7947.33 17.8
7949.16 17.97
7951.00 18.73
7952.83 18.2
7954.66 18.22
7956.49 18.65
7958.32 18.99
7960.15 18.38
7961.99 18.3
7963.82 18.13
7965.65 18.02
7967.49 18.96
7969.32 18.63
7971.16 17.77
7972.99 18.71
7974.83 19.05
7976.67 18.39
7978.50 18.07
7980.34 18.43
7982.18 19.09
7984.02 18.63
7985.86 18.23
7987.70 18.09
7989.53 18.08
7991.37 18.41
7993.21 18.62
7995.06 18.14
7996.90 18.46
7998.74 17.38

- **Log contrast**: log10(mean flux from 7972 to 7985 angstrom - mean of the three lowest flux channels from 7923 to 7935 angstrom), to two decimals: -0.14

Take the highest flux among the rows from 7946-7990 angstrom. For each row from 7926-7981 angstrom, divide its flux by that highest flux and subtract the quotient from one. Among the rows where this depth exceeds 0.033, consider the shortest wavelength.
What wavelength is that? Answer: 7930.88 angstrom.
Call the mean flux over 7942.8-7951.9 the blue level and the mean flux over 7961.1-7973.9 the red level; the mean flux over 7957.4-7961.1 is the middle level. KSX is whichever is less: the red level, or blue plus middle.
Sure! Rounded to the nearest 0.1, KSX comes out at 18.4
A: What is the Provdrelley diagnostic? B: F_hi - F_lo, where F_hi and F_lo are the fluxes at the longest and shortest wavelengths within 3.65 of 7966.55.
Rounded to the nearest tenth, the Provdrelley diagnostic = 0.5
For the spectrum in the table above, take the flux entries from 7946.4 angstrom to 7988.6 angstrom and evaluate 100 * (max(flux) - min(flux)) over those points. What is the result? 132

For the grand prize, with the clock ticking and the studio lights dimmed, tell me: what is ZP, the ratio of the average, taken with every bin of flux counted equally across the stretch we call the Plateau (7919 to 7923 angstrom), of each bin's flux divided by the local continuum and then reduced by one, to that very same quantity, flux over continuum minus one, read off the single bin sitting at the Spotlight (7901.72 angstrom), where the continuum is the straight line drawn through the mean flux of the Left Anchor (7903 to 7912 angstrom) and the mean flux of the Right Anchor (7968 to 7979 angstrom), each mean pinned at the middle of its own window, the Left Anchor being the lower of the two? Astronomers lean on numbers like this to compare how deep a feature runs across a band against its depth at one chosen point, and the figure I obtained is 0.6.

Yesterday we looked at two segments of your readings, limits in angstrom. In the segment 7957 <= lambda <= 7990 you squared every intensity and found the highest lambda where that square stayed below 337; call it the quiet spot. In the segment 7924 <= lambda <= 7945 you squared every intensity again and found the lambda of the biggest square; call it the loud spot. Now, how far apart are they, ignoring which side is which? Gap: 49.5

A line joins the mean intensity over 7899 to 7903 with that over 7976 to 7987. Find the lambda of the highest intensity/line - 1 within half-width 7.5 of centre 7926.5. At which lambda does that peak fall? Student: 7921.76 angstrom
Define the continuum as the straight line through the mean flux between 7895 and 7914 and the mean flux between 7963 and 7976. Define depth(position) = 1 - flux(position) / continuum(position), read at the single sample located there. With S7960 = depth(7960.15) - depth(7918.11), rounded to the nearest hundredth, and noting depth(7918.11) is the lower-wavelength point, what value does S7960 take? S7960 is 0.01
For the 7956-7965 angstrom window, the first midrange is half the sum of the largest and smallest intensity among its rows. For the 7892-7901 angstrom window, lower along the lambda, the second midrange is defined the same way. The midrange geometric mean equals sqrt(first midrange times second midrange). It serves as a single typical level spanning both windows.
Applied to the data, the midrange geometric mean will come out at 18.5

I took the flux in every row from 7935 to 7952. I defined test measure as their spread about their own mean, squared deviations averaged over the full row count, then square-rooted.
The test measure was 0.54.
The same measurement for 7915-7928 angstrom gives 0.16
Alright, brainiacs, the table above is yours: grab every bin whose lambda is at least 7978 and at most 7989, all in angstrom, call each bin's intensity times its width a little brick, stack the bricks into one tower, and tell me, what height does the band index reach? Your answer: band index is 203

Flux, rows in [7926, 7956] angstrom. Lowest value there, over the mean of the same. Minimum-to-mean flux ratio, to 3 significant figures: 0.946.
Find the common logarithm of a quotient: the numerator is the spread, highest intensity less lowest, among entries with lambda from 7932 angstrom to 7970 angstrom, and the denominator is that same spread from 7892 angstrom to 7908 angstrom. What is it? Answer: 0.42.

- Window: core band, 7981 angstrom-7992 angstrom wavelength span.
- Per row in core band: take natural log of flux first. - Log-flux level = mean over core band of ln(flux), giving 2.91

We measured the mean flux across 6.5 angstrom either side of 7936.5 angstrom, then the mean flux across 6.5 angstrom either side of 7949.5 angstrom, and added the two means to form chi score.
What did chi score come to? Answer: 35.8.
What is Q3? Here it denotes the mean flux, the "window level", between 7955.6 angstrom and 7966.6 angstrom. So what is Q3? 18.4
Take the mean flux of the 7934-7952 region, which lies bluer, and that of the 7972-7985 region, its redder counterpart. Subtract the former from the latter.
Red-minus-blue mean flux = 0.74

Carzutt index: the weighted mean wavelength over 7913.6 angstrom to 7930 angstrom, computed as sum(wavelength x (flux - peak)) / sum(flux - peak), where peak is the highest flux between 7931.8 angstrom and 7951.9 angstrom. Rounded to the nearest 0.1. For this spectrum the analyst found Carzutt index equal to 7925.9 angstrom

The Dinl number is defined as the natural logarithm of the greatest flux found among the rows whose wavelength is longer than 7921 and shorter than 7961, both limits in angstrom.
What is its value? 2.94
